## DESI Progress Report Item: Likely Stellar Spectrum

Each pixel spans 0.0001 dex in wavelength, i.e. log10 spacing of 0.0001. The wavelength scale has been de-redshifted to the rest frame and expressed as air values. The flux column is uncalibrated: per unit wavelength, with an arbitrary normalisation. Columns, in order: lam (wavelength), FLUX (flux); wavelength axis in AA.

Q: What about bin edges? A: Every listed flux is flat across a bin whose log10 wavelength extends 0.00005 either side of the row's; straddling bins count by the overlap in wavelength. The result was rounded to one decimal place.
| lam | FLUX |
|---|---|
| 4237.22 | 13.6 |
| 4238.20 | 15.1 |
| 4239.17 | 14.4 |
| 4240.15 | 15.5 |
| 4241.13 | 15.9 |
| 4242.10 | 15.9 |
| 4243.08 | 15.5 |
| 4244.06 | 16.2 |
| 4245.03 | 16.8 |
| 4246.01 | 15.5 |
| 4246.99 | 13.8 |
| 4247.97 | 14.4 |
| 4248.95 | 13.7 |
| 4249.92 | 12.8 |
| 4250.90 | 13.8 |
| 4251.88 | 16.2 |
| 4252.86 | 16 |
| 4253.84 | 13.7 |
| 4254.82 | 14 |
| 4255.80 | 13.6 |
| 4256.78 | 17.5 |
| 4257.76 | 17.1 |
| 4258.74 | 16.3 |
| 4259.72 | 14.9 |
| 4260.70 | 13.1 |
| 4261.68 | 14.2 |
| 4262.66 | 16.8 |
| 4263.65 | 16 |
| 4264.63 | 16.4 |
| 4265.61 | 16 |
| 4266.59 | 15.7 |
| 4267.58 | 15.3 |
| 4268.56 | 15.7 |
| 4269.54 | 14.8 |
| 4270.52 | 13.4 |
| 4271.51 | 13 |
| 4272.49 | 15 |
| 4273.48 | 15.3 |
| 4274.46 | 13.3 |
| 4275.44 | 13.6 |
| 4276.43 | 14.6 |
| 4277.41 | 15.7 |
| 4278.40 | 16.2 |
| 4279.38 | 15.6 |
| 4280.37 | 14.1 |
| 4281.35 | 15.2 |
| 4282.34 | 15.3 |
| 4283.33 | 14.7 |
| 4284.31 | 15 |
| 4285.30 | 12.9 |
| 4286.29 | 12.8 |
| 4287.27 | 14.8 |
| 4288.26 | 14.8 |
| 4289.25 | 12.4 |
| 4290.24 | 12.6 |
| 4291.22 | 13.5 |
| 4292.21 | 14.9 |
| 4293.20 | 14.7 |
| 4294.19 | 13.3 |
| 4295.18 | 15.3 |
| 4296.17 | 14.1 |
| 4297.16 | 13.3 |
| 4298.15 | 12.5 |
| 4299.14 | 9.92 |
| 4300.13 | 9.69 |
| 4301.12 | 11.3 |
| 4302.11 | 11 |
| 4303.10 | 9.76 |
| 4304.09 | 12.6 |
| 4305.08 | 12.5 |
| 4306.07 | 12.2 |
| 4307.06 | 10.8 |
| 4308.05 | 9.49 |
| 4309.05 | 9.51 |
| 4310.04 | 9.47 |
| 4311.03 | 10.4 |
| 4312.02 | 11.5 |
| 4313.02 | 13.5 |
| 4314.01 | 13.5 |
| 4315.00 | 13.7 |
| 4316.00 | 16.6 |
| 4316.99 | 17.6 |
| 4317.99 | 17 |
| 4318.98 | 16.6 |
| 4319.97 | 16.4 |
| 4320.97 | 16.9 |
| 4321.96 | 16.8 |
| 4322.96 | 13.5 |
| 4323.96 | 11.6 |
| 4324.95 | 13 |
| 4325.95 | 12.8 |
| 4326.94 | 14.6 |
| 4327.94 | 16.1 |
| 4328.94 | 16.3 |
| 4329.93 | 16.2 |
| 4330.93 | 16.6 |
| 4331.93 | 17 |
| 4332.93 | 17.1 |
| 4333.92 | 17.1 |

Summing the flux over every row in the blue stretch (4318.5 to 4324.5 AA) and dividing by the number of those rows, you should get 15.3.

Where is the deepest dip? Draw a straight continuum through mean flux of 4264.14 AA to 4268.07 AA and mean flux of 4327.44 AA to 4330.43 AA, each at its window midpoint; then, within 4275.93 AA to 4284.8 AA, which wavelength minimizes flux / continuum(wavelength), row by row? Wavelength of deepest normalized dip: 4280.37 AA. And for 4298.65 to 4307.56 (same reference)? 4300.13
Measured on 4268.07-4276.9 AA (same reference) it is 4271.51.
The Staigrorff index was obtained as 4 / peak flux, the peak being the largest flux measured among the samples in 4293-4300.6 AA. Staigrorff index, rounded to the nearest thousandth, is 0.261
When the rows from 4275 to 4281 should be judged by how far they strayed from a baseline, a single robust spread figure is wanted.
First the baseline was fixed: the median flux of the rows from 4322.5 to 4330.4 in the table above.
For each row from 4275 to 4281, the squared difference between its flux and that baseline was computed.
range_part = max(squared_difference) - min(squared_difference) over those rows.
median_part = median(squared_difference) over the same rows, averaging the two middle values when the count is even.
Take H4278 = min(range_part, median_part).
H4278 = 1.4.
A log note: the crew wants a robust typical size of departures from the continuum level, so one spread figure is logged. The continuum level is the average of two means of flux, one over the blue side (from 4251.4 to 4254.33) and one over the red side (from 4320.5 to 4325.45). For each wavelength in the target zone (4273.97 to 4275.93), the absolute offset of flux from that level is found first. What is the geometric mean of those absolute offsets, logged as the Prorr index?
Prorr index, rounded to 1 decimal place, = 1.4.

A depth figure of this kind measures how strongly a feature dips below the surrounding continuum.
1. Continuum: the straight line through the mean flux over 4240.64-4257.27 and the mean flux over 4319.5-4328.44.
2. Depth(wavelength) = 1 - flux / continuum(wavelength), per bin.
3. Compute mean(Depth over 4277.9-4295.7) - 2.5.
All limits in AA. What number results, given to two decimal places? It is -2.47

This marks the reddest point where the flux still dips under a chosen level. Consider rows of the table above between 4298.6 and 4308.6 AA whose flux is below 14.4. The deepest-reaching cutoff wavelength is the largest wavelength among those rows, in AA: 4308.05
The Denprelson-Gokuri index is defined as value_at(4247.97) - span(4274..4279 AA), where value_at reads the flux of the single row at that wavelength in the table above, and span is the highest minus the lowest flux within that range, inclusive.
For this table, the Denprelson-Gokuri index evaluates 11.5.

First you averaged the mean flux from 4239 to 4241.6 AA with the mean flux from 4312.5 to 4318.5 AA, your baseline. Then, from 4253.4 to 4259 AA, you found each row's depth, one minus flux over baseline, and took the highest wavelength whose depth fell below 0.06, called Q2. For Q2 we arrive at 4258.74 AA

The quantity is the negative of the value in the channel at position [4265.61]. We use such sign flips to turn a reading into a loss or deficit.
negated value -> -16.0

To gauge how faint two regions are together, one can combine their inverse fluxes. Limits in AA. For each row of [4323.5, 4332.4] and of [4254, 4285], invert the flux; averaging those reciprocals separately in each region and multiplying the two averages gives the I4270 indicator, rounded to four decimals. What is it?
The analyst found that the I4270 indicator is 0.0046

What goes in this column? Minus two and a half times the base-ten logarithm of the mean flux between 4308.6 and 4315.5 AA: -2.67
